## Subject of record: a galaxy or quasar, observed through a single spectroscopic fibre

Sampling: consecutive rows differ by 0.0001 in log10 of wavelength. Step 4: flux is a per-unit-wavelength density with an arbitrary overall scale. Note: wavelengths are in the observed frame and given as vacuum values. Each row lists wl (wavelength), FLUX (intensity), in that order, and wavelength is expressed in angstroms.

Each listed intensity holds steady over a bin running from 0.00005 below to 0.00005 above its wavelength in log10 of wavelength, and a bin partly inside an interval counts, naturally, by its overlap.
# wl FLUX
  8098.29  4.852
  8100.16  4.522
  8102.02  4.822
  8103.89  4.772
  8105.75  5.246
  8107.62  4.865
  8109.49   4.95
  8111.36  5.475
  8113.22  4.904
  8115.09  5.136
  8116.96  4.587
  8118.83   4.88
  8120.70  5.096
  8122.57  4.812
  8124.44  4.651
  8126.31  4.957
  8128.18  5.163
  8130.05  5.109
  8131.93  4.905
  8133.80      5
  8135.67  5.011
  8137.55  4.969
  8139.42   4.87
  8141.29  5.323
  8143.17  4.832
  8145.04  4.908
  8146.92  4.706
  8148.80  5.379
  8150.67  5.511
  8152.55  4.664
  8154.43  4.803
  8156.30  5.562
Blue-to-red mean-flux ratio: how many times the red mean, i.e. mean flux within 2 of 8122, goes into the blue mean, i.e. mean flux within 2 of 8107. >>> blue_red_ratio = 1.02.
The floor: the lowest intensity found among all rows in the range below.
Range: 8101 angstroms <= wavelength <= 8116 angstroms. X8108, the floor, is 4.772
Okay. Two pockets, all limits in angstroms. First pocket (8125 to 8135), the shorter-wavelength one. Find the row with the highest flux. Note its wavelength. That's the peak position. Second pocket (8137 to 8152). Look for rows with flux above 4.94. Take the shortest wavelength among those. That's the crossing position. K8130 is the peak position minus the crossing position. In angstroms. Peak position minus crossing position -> -9.4 angstroms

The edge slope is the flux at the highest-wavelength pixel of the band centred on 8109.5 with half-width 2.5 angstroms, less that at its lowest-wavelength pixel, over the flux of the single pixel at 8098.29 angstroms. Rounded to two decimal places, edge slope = 0.13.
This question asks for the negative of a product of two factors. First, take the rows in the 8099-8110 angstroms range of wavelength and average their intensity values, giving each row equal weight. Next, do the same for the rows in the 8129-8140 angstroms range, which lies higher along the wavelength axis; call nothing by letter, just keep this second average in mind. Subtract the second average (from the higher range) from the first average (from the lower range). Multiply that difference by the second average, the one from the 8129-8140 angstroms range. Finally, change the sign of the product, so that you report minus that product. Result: 0.6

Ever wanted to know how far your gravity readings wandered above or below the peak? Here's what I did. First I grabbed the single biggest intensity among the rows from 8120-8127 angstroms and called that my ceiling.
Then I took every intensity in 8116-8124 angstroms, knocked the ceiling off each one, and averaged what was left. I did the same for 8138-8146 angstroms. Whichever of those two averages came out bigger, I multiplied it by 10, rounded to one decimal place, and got -1.1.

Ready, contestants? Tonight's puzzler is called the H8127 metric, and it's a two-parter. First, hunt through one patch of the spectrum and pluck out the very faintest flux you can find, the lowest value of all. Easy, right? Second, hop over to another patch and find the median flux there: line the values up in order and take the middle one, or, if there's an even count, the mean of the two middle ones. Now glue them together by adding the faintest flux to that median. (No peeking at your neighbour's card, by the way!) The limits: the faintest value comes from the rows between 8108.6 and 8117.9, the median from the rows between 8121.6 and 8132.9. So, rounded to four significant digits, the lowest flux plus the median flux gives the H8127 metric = 9.518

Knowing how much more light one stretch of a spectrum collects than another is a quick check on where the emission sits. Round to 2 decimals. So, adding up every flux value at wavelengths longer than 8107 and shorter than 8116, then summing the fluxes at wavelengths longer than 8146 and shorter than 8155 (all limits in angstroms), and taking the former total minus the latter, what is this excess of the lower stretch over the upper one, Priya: 0.27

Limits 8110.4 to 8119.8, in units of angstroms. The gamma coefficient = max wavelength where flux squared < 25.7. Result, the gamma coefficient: 8118.83 angstroms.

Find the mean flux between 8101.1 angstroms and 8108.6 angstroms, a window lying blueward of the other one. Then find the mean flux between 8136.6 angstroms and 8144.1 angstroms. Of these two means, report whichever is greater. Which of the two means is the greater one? 5.00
